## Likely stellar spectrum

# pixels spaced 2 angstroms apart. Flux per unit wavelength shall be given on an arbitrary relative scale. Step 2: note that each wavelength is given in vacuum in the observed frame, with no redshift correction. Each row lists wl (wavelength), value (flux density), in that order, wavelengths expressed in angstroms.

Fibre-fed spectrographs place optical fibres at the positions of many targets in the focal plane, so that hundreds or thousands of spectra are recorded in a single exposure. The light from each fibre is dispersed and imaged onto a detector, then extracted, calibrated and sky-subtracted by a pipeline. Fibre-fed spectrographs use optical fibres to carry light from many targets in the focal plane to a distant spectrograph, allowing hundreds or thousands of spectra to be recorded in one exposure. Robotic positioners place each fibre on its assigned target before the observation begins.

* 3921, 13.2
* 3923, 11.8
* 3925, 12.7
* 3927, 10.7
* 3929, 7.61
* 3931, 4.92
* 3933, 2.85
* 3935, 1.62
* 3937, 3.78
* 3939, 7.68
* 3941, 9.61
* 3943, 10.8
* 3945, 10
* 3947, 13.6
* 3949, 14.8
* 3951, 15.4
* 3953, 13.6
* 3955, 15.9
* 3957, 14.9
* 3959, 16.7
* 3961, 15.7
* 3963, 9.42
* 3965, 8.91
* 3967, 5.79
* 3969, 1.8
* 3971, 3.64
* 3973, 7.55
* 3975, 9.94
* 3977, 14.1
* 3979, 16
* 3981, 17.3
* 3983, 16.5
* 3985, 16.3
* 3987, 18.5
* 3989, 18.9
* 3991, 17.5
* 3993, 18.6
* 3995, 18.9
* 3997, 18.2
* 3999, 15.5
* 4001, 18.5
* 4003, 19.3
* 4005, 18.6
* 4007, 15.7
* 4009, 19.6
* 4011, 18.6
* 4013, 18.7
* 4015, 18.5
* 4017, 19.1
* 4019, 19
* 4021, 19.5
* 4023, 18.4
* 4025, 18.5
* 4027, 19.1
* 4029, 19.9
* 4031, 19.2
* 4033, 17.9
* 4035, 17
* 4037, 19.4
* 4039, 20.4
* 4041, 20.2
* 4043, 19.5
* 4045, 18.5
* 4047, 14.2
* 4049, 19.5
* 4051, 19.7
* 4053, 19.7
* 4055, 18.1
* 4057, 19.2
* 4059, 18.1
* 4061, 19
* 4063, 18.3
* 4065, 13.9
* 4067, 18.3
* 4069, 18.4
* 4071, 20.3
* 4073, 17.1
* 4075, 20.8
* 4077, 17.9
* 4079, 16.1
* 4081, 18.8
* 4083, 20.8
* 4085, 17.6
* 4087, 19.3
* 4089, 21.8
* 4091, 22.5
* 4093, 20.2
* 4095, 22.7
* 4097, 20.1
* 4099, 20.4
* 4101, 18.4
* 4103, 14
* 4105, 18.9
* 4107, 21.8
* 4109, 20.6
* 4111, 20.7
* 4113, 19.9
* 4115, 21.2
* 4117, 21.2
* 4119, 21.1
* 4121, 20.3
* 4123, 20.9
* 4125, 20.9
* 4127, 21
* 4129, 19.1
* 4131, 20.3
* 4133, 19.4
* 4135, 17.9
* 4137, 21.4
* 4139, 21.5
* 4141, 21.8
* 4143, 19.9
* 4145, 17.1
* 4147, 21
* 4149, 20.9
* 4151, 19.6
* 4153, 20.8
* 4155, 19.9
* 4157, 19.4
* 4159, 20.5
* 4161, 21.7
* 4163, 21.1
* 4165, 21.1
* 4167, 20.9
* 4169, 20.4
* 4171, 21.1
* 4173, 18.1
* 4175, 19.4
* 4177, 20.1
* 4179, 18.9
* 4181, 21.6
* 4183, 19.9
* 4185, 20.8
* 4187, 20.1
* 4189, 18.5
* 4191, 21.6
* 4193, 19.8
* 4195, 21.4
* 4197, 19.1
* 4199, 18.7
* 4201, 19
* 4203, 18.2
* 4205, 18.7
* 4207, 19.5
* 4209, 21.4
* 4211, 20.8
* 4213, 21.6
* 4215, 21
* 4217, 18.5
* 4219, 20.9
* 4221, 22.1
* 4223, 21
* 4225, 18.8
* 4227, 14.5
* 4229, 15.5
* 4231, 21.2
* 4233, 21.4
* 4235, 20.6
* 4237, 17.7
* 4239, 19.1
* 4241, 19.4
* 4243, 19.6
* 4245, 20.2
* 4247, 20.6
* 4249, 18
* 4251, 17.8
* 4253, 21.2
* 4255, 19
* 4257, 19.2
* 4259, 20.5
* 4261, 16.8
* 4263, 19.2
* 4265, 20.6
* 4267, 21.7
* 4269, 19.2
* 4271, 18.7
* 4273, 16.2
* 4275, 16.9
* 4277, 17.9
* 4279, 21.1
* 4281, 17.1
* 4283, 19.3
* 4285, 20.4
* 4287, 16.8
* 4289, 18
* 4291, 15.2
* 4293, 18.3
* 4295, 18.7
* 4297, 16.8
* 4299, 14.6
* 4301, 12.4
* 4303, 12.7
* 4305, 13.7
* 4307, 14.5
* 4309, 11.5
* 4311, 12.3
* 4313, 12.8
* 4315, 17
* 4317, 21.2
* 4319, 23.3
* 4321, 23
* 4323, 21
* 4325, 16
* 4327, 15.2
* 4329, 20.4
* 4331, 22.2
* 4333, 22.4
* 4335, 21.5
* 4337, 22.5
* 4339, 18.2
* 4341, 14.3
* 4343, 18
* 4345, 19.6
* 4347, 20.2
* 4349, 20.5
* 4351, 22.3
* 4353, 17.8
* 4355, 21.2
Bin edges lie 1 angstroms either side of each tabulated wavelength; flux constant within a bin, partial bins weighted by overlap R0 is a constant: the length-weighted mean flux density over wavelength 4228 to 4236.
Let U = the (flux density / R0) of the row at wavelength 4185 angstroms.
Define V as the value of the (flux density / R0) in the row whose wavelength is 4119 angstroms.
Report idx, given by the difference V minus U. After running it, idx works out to 0.015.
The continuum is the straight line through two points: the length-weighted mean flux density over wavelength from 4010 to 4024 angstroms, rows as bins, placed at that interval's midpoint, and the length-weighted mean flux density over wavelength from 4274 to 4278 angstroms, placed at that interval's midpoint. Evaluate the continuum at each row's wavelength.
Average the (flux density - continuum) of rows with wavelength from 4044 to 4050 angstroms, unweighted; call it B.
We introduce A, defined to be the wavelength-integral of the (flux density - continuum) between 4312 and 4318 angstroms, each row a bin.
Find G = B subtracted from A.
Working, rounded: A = -1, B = -1.3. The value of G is 0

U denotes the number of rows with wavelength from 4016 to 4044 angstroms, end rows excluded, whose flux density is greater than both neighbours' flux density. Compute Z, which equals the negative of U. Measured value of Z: -3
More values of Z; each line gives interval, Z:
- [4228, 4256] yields -3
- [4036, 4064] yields -3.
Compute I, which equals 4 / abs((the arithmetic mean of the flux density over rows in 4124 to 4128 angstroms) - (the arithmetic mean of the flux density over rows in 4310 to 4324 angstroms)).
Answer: 1.7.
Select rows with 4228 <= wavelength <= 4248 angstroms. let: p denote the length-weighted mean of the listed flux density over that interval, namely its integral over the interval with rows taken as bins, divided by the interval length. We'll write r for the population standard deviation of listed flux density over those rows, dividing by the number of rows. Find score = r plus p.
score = 21.2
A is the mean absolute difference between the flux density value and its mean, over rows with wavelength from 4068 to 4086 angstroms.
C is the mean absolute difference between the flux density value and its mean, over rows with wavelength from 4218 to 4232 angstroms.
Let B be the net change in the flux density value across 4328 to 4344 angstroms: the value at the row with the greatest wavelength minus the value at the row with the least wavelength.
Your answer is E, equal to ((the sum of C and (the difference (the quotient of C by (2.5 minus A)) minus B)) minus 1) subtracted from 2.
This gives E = -4.0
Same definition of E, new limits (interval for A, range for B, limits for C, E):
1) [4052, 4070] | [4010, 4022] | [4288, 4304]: 0.4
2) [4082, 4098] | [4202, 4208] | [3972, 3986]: -1.2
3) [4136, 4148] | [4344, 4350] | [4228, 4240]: 0.6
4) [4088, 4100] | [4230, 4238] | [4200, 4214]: -2.5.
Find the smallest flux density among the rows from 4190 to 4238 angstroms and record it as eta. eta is 14.5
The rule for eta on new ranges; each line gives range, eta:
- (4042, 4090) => 13.9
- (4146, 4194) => 18.1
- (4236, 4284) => 16.2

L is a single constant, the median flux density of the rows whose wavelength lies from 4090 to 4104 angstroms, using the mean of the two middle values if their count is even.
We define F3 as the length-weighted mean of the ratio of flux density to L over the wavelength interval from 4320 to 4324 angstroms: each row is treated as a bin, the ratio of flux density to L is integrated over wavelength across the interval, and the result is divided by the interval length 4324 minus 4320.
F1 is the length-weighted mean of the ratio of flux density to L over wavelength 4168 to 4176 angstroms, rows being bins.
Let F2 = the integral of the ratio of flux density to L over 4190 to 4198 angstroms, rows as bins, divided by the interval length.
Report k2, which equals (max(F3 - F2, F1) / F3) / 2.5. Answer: 0.36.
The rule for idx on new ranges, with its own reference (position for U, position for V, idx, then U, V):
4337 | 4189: -0.203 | 1.1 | 0.94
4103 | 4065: -0.005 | 0.7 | 0.71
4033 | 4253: 0.168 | 0.9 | 1.08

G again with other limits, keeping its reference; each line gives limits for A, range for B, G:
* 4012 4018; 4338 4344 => 0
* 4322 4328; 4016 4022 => 1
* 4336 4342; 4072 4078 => 8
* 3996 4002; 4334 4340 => -13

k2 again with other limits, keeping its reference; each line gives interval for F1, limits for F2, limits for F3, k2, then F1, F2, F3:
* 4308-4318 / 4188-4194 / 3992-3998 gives 0.32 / 0.74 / 0.99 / 0.92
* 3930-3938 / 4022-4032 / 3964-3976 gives 0.21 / 0.16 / 0.94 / 0.31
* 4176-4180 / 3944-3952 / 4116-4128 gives 0.37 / 0.97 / 0.67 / 1.03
